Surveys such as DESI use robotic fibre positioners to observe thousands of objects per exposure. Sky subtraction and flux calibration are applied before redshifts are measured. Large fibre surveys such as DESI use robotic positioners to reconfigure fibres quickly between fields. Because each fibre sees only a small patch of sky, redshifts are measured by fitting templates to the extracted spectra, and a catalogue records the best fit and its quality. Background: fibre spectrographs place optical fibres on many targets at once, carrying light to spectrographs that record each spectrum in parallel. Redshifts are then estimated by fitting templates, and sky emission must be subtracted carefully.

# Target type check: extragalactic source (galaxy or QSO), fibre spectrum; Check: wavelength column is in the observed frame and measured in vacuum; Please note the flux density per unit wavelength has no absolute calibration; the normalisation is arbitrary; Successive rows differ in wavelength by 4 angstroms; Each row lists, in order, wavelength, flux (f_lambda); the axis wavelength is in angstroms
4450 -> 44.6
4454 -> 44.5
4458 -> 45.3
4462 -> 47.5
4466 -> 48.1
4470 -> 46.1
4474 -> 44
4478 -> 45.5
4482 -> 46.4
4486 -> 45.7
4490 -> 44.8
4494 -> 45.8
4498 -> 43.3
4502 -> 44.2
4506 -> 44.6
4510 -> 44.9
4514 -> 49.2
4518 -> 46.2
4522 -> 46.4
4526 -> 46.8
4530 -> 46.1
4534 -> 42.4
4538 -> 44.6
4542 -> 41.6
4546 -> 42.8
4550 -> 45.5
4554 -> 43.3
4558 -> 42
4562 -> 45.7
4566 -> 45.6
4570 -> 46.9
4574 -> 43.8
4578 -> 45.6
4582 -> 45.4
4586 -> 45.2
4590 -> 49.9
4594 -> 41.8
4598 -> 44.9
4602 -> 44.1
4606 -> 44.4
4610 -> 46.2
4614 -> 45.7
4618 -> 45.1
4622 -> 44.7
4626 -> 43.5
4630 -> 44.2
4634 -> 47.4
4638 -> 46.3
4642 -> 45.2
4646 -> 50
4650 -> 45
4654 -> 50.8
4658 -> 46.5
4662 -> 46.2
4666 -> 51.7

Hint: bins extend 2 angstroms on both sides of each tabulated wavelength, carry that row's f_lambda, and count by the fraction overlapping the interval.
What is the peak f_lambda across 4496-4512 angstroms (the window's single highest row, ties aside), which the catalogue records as 44.9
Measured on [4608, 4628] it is 46.2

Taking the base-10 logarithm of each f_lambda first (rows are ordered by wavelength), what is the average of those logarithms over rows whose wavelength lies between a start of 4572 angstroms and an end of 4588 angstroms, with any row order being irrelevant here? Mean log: 1.65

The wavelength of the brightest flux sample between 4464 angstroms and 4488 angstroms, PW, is 4466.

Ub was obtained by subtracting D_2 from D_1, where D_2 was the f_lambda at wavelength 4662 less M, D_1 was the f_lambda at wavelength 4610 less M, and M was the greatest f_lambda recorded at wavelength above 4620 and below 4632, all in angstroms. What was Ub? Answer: 0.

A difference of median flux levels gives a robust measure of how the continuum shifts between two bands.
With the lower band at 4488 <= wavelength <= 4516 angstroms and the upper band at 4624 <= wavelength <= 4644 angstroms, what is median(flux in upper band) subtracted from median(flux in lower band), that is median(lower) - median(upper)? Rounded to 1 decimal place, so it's -0.4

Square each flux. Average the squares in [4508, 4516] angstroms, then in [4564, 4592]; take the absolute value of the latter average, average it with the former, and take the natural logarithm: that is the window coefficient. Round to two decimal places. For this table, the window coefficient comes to 7.68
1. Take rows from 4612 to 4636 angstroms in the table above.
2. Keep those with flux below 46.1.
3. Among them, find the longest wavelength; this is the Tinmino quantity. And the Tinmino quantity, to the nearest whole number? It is 4630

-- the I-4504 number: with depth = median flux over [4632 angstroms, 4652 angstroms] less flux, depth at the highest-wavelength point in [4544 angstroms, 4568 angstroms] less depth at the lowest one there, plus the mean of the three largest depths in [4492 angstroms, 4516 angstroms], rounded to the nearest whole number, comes -1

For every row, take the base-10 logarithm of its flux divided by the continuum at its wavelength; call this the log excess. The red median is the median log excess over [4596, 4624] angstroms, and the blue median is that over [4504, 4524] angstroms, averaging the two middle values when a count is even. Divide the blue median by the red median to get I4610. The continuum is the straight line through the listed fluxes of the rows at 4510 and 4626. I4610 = 1.2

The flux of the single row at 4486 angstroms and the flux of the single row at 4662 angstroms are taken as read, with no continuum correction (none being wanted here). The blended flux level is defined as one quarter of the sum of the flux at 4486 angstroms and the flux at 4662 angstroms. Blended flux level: 23.0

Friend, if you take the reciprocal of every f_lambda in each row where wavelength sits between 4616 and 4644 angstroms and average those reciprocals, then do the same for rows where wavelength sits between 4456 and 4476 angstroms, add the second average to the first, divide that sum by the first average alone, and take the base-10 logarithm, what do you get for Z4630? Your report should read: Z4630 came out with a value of 0.296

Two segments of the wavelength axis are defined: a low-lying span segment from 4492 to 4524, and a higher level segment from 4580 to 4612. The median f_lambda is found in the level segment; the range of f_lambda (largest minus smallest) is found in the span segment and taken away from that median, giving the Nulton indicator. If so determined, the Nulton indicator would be 39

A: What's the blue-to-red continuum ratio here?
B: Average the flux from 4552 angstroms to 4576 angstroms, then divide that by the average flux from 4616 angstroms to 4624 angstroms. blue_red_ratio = 0.99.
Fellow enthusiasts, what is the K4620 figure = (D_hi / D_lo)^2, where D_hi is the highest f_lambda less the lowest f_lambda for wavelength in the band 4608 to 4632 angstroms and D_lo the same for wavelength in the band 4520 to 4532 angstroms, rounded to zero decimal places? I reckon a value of 15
